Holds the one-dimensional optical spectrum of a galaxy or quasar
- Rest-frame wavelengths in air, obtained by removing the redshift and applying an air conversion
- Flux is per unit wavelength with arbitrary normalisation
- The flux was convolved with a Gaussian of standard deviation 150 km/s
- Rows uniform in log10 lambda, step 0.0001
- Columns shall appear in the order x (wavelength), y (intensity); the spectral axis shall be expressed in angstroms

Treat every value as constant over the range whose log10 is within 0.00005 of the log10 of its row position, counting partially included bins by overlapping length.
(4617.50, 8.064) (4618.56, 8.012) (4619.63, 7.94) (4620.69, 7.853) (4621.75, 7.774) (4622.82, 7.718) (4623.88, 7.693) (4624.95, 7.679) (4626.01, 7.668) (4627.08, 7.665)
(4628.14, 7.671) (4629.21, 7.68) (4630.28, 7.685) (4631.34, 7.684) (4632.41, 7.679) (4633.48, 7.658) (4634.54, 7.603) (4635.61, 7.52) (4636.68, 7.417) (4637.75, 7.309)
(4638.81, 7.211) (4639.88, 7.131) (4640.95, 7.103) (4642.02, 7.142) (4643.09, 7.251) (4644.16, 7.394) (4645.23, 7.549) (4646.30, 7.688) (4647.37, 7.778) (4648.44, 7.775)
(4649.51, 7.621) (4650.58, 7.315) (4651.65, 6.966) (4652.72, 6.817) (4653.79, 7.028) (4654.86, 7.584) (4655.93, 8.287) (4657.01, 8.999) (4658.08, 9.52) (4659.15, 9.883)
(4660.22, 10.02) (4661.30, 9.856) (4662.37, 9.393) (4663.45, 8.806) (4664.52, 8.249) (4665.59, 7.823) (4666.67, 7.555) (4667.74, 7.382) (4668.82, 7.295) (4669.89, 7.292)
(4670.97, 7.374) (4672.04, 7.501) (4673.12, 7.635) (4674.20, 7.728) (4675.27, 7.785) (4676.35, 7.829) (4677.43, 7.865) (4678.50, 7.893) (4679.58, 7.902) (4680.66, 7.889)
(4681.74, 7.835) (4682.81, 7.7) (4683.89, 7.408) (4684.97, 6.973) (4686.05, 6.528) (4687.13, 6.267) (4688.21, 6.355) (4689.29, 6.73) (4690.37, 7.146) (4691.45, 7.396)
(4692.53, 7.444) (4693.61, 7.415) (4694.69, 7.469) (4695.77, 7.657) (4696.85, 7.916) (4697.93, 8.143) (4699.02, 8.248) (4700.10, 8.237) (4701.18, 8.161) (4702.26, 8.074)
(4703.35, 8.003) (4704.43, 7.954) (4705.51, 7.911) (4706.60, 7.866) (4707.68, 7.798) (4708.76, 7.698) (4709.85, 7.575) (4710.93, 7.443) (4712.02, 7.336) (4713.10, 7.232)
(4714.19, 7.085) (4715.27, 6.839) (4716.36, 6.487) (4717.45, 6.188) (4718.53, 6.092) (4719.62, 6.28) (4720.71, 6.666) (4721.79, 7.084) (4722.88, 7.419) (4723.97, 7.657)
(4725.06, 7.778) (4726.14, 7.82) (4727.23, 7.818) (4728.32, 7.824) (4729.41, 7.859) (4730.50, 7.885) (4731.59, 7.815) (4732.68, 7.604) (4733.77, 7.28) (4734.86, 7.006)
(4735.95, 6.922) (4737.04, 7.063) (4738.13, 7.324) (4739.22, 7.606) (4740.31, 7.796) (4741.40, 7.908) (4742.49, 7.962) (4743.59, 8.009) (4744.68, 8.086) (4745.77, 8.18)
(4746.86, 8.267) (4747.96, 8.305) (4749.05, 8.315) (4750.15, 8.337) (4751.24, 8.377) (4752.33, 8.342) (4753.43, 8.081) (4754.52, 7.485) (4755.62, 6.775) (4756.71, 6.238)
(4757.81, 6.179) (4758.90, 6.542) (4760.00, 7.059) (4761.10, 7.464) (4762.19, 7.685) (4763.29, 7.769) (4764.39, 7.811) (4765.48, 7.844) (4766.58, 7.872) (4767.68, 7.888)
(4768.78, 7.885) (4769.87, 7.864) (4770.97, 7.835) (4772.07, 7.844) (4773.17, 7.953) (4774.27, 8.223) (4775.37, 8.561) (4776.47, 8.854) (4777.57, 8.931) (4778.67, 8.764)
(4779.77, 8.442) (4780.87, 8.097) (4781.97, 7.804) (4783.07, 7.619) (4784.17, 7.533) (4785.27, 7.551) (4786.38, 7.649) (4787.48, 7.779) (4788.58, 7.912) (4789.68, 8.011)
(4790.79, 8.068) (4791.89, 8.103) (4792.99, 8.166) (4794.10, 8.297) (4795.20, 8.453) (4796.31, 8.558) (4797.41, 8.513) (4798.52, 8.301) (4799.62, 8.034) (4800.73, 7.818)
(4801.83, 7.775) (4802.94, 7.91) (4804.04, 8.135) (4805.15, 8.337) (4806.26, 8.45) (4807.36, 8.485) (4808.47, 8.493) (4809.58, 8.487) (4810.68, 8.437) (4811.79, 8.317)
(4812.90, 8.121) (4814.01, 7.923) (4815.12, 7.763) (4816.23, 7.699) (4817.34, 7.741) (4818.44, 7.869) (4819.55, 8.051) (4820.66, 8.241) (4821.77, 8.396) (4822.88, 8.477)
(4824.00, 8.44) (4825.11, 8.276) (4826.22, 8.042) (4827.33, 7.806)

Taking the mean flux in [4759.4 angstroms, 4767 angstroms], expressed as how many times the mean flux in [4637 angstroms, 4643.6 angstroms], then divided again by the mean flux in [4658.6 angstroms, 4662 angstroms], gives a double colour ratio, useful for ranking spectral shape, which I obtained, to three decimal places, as 0.107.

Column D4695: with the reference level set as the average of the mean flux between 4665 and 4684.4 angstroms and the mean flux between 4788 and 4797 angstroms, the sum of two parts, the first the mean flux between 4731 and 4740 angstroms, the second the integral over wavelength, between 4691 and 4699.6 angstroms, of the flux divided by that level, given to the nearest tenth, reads 15.7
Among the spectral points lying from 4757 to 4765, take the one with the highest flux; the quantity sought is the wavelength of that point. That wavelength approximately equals 4764.39 angstroms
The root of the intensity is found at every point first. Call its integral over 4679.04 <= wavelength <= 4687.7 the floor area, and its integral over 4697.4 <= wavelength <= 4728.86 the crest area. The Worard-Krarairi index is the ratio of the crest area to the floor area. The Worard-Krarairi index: 3.7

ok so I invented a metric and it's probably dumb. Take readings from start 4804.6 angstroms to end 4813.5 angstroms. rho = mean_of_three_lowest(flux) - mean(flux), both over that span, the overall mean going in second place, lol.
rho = -0.13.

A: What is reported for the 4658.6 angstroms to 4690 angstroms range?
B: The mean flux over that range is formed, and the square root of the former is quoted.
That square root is 2.80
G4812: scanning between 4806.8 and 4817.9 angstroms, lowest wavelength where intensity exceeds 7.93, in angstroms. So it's 4807.36 angstroms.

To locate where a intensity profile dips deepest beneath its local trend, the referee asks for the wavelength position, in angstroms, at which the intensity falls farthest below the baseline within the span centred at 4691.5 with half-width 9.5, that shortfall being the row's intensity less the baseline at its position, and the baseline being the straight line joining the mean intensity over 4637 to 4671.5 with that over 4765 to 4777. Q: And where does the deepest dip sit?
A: 4687.13 angstroms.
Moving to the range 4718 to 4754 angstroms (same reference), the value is 4718.53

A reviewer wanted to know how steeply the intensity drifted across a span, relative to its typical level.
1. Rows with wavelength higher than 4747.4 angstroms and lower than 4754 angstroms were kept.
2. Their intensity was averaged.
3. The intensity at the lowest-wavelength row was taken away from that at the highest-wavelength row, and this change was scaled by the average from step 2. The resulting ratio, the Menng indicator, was -0.027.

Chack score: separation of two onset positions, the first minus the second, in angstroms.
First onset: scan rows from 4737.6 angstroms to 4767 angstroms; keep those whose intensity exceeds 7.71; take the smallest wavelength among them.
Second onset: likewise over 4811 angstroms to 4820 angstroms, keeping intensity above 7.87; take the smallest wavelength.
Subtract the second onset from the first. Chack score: -71.5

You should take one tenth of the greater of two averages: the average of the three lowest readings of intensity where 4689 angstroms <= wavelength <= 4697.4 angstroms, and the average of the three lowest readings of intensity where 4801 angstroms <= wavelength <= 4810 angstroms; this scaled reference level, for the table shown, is 0.794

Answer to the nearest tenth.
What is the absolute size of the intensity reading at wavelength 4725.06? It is 7.8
